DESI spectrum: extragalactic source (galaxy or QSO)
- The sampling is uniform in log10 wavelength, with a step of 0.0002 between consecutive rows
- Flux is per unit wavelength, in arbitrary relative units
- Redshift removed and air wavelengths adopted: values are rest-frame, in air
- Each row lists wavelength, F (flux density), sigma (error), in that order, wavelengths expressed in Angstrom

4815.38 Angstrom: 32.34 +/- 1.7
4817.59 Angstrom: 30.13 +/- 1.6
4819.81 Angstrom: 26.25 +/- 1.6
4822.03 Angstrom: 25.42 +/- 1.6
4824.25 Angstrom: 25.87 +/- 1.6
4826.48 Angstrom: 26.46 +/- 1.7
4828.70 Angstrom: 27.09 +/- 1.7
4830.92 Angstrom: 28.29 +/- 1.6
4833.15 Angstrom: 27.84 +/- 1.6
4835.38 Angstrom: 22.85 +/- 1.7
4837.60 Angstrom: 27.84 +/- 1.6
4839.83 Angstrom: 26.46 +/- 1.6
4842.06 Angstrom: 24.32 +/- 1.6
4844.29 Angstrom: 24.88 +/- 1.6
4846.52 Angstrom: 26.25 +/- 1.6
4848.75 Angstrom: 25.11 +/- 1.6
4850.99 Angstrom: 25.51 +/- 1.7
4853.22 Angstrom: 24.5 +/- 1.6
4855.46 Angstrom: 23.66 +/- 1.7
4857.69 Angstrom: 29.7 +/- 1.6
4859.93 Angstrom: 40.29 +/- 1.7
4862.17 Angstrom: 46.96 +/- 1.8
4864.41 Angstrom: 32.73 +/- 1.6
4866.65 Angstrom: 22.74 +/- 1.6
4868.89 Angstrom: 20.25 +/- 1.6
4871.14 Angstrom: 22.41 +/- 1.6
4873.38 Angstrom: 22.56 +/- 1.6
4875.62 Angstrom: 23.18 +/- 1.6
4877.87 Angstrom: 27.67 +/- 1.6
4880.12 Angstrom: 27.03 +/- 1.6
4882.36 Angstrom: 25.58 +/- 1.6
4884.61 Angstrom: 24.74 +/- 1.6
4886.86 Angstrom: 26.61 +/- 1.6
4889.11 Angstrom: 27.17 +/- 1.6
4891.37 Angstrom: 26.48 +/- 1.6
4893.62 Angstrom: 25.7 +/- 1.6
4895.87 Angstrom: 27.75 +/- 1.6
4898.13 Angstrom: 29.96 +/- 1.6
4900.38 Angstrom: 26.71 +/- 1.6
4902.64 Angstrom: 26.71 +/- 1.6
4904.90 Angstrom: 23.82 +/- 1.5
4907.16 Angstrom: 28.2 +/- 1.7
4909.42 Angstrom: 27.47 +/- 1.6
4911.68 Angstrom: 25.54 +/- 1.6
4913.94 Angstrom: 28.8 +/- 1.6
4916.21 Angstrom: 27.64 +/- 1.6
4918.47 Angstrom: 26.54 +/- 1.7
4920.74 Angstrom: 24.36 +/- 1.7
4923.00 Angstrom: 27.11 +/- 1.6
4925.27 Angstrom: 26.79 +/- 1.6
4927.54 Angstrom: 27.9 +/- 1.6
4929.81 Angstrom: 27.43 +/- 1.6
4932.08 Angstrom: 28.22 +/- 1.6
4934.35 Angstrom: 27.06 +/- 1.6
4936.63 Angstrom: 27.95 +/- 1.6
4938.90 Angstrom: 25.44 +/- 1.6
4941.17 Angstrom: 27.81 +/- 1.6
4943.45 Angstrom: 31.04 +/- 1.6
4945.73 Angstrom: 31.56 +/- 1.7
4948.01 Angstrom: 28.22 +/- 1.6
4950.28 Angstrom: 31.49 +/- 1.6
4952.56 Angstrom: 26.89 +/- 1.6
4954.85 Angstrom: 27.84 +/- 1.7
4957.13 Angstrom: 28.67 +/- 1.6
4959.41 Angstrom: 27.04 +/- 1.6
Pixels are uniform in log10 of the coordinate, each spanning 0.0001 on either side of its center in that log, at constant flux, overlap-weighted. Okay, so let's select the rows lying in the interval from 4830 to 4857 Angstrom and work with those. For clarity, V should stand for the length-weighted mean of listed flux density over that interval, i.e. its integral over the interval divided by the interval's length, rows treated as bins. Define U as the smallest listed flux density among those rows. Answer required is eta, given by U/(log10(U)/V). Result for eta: 432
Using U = 22.85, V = 25.7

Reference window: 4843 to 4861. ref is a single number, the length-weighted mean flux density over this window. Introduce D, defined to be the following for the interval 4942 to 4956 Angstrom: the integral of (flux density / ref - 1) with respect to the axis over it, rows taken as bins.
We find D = 1.0 Angstrom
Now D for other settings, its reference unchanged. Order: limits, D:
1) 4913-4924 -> -0.2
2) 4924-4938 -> 0.0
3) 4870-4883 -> -1.3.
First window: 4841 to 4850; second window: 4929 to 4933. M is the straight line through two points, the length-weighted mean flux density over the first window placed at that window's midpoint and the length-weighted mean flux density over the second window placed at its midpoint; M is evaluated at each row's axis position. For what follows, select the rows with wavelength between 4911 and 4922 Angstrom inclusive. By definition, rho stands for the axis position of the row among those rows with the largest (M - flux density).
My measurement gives 4920.74 Angstrom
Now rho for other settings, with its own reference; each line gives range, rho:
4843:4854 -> 4853.22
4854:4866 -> 4855.46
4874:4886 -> 4875.62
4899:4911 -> 4904.90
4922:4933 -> 4925.27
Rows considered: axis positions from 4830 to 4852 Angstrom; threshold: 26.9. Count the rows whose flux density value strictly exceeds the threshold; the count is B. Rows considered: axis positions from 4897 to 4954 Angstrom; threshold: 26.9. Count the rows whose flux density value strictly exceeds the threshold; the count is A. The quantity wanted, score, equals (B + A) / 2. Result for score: 9.5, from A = 16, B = 3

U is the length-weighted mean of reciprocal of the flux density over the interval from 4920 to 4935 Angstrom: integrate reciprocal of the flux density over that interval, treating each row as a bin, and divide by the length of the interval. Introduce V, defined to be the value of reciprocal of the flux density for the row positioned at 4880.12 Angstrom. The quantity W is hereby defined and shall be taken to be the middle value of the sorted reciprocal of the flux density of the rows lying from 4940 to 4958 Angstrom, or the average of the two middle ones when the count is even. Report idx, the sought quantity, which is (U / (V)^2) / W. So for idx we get 770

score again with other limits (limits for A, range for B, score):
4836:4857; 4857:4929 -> 8.0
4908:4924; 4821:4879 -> 6.5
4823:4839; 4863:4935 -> 9.5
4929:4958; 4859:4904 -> 9.5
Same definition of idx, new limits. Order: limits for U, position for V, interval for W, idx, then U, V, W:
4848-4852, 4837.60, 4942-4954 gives 949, 0.039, 0.0359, 0.0322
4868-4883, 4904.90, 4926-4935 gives 658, 0.042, 0.0420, 0.0361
